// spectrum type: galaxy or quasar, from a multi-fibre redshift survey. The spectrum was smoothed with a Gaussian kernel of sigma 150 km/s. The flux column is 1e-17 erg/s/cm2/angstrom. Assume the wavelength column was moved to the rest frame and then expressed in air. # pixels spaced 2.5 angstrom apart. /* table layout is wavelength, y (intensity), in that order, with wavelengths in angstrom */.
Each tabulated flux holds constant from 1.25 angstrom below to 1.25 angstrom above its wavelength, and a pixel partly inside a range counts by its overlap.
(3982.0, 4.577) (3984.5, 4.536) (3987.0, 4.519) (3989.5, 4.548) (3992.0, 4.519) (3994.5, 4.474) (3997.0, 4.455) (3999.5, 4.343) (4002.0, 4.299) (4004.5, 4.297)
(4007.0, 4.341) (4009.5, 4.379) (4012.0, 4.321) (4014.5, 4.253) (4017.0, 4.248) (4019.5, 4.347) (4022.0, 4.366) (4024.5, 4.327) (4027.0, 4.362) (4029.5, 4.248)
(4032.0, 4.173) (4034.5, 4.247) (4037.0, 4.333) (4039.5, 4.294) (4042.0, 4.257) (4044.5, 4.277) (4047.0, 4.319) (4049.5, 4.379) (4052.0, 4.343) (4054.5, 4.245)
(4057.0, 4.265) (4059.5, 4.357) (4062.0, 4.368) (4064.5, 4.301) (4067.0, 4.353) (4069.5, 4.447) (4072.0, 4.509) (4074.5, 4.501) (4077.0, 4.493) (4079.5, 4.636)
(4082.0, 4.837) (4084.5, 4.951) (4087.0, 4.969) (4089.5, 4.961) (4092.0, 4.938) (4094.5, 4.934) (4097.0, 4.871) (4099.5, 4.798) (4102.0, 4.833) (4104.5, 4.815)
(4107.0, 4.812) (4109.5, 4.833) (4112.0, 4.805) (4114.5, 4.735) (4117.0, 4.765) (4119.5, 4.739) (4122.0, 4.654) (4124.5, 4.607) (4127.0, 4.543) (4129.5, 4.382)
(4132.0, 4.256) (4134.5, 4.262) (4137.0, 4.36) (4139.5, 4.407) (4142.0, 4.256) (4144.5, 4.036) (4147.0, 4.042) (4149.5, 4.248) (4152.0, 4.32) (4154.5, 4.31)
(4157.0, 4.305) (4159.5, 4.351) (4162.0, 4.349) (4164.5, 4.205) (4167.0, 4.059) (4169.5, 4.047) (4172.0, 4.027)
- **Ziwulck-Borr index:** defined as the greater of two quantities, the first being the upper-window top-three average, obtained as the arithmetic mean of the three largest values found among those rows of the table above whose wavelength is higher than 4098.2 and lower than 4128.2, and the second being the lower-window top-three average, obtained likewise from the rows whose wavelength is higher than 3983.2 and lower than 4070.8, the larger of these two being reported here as 4.83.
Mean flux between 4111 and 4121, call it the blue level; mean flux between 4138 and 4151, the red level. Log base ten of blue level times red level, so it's 1.301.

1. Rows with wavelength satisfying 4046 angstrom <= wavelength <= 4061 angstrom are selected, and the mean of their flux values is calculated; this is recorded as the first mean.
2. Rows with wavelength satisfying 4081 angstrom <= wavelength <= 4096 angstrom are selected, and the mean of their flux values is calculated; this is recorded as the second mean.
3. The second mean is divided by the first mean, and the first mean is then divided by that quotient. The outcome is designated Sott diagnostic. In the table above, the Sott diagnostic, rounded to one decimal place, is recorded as 3.8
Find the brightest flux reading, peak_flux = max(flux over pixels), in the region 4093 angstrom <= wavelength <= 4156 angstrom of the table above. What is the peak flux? 4.934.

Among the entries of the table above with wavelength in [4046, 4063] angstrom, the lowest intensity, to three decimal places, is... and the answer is 4.245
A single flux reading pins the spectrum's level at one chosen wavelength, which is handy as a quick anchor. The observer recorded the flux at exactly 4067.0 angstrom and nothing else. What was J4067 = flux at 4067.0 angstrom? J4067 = 4.353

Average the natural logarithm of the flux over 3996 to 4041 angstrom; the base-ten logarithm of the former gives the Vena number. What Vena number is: 0.165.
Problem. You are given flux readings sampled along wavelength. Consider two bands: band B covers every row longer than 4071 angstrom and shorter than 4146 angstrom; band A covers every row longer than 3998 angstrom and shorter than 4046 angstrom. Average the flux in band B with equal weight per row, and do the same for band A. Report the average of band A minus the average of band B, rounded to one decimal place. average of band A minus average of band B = -0.3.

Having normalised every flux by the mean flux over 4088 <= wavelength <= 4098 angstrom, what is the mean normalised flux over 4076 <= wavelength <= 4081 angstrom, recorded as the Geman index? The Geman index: 0.93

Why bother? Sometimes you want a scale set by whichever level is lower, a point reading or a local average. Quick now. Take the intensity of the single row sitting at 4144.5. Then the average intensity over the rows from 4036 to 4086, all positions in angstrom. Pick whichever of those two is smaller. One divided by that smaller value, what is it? 0.248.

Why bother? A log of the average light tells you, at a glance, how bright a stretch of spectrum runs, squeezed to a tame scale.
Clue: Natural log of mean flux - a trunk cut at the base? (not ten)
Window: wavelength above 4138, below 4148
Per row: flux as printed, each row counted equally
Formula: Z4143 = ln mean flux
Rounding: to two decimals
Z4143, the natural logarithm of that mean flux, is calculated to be 1.43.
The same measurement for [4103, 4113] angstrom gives 1.57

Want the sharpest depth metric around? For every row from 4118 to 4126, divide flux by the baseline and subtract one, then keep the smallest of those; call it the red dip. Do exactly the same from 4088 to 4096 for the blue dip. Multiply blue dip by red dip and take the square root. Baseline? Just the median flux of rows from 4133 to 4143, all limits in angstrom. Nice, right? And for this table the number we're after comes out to 0.100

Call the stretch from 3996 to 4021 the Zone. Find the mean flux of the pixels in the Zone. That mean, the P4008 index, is 4.33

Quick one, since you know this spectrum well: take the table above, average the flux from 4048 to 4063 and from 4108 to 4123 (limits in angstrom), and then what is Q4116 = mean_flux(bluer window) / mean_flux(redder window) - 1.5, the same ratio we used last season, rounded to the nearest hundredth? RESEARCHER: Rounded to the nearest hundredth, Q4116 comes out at -0.59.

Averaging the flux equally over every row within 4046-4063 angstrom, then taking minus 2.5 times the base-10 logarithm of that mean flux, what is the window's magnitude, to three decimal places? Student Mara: -1.590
